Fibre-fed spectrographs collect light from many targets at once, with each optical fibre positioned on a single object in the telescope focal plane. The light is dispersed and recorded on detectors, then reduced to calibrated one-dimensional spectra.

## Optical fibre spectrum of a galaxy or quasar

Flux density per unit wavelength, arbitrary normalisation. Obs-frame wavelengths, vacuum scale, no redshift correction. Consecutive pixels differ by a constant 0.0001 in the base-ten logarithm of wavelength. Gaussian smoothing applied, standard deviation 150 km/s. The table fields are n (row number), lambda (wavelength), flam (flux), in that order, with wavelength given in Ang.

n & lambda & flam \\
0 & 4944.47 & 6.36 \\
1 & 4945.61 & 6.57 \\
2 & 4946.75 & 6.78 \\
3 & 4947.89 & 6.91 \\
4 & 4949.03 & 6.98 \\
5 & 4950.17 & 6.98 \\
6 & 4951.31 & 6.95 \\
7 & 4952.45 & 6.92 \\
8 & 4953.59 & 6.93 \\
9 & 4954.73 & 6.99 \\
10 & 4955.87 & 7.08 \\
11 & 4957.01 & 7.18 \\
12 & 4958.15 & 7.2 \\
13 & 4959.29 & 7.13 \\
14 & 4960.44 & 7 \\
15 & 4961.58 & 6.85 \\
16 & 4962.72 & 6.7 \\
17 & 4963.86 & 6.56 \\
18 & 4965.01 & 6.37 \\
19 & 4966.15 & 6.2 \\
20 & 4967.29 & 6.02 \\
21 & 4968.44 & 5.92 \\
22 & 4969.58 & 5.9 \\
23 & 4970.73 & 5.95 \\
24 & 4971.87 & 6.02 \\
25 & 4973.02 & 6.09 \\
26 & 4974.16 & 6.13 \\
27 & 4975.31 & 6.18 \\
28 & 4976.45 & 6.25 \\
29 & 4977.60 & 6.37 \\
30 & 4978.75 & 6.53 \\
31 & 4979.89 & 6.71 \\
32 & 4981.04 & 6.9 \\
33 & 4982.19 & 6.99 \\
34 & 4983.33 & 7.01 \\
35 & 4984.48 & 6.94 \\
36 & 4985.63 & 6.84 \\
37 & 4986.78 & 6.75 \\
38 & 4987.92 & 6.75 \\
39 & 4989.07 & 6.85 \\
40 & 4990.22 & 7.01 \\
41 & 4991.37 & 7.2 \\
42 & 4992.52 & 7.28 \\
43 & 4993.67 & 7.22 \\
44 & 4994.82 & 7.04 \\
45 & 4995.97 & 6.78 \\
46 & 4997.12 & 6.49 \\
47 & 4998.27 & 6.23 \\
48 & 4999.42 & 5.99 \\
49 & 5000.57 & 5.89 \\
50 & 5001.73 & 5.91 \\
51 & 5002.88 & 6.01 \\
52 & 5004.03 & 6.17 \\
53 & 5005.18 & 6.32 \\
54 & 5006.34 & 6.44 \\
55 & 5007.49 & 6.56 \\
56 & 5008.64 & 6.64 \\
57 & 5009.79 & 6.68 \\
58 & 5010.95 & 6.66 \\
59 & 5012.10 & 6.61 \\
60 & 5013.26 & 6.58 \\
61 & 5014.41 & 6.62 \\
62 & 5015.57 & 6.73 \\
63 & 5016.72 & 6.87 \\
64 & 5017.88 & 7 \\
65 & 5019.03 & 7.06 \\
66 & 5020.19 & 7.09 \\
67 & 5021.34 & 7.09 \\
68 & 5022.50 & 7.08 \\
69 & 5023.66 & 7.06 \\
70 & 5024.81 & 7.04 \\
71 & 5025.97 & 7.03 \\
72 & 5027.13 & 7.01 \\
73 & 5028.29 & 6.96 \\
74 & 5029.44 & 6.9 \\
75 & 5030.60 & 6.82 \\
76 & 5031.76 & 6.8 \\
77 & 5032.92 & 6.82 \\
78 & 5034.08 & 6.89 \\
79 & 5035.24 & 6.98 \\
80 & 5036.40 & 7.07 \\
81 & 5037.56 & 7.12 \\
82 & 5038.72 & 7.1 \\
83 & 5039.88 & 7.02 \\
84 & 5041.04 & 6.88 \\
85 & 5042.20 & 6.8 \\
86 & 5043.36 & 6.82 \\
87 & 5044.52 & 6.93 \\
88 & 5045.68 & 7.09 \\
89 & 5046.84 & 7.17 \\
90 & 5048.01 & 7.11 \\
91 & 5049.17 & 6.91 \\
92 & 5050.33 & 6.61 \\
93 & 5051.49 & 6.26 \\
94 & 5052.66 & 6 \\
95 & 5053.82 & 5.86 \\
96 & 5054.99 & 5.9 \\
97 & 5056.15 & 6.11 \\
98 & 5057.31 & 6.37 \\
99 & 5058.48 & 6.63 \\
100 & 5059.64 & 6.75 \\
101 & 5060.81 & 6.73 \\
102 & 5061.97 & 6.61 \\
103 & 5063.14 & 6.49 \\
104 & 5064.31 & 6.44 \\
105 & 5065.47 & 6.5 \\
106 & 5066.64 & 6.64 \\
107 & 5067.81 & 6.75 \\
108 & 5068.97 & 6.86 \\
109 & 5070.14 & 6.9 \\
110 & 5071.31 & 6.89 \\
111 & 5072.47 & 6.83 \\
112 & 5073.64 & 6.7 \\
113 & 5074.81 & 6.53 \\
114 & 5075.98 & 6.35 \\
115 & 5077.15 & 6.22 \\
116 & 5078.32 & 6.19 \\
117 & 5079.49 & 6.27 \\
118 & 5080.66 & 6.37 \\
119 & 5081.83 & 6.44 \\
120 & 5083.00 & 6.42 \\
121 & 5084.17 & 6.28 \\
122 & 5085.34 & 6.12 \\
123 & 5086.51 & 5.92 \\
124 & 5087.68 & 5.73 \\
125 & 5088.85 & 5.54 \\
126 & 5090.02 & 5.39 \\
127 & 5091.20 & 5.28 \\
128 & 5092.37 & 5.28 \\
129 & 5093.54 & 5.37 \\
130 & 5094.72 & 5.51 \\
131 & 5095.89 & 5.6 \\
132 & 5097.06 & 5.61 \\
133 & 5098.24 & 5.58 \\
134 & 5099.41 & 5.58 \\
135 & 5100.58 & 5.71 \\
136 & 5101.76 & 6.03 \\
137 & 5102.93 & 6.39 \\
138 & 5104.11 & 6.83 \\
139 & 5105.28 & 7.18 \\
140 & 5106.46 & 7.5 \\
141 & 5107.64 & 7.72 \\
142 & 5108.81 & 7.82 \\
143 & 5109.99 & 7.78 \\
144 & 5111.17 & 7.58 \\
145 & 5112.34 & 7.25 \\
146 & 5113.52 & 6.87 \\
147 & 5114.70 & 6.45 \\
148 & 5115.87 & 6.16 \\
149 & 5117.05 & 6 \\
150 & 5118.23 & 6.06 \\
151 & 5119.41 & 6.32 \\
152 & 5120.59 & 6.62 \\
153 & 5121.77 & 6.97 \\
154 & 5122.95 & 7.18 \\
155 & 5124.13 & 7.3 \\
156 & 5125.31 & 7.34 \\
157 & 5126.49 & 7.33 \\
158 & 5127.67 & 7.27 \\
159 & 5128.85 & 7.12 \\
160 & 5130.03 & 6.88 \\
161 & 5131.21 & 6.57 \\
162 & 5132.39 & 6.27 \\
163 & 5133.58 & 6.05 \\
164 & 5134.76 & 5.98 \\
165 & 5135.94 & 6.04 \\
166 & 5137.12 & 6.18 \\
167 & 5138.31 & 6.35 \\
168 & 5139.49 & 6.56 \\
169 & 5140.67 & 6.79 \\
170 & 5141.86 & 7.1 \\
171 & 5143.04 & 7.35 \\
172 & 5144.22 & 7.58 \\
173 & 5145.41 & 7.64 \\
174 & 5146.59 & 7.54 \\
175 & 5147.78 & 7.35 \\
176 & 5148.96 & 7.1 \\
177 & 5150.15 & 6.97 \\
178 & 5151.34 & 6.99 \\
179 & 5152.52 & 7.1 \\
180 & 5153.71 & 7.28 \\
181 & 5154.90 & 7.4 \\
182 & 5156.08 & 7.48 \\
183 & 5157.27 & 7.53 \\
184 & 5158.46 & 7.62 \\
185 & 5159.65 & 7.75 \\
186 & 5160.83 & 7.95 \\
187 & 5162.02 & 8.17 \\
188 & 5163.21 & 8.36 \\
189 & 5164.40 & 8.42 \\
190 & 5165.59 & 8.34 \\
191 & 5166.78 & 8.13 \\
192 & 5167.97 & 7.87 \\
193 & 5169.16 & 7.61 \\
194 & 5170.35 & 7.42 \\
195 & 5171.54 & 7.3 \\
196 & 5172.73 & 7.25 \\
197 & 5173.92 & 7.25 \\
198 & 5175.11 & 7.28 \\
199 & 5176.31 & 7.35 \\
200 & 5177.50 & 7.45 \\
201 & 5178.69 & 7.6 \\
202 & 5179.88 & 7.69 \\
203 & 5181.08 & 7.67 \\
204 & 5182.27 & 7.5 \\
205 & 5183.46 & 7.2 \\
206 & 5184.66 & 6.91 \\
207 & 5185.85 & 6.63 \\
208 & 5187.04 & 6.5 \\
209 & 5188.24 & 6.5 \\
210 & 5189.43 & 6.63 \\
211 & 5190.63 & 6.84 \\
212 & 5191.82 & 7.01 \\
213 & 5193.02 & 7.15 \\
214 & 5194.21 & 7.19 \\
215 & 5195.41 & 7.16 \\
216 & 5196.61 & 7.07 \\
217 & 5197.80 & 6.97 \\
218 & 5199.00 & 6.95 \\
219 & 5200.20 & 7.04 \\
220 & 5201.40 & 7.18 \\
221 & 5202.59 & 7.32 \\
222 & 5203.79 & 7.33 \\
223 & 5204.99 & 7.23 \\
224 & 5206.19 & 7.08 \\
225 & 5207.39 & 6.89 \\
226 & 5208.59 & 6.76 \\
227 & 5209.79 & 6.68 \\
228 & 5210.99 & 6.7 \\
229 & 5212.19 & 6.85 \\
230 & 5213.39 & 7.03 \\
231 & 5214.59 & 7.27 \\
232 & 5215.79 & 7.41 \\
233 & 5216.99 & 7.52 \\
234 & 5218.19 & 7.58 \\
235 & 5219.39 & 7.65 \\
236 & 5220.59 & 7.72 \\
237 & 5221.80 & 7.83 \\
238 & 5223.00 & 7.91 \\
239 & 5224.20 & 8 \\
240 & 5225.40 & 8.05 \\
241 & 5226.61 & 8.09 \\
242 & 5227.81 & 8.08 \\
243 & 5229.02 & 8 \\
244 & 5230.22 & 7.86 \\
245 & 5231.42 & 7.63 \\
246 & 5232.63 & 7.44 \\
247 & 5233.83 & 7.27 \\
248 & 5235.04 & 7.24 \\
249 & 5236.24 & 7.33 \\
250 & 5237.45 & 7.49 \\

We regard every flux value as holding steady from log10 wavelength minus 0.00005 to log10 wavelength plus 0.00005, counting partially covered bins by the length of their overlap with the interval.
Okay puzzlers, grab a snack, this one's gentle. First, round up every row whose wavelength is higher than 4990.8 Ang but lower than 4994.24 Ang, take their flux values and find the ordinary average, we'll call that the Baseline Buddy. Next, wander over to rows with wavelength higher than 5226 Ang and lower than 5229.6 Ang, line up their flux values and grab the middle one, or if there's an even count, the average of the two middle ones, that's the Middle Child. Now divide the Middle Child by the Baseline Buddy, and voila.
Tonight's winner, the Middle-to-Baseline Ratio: 1.12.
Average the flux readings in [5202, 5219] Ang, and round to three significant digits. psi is 7.12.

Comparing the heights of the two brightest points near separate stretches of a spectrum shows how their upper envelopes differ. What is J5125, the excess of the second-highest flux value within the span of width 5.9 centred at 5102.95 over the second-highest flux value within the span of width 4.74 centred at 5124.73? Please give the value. -0.50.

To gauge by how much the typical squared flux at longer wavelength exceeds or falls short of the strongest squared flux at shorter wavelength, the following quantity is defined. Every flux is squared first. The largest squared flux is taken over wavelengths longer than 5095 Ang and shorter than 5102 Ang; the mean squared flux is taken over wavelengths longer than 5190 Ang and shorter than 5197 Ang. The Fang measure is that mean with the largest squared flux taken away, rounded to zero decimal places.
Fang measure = 14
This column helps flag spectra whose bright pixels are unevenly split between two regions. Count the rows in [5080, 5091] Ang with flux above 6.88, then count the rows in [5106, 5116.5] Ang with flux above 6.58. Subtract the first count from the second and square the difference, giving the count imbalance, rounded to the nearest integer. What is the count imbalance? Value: 49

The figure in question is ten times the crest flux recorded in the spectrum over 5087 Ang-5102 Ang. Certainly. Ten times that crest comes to 60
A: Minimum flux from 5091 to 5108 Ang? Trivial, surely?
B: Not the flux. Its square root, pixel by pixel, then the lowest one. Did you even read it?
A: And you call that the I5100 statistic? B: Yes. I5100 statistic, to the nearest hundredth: 2.30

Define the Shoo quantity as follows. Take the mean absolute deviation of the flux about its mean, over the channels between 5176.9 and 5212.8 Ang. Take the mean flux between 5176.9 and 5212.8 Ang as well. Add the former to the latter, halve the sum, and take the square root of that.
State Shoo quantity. 1.91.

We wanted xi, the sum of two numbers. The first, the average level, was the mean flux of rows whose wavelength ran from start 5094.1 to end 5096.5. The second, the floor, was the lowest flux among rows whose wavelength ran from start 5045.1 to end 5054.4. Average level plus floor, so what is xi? 11.4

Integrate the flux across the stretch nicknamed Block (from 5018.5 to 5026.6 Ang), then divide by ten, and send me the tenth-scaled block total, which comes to 5.7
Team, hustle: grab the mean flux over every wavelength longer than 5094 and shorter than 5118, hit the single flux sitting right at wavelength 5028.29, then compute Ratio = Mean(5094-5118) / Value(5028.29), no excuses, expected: 0.94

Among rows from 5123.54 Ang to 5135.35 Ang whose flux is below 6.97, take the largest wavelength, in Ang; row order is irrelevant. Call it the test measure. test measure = 5134.76 Ang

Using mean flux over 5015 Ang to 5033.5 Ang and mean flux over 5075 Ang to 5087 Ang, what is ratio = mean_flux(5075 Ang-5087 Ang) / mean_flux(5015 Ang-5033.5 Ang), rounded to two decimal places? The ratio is 0.90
